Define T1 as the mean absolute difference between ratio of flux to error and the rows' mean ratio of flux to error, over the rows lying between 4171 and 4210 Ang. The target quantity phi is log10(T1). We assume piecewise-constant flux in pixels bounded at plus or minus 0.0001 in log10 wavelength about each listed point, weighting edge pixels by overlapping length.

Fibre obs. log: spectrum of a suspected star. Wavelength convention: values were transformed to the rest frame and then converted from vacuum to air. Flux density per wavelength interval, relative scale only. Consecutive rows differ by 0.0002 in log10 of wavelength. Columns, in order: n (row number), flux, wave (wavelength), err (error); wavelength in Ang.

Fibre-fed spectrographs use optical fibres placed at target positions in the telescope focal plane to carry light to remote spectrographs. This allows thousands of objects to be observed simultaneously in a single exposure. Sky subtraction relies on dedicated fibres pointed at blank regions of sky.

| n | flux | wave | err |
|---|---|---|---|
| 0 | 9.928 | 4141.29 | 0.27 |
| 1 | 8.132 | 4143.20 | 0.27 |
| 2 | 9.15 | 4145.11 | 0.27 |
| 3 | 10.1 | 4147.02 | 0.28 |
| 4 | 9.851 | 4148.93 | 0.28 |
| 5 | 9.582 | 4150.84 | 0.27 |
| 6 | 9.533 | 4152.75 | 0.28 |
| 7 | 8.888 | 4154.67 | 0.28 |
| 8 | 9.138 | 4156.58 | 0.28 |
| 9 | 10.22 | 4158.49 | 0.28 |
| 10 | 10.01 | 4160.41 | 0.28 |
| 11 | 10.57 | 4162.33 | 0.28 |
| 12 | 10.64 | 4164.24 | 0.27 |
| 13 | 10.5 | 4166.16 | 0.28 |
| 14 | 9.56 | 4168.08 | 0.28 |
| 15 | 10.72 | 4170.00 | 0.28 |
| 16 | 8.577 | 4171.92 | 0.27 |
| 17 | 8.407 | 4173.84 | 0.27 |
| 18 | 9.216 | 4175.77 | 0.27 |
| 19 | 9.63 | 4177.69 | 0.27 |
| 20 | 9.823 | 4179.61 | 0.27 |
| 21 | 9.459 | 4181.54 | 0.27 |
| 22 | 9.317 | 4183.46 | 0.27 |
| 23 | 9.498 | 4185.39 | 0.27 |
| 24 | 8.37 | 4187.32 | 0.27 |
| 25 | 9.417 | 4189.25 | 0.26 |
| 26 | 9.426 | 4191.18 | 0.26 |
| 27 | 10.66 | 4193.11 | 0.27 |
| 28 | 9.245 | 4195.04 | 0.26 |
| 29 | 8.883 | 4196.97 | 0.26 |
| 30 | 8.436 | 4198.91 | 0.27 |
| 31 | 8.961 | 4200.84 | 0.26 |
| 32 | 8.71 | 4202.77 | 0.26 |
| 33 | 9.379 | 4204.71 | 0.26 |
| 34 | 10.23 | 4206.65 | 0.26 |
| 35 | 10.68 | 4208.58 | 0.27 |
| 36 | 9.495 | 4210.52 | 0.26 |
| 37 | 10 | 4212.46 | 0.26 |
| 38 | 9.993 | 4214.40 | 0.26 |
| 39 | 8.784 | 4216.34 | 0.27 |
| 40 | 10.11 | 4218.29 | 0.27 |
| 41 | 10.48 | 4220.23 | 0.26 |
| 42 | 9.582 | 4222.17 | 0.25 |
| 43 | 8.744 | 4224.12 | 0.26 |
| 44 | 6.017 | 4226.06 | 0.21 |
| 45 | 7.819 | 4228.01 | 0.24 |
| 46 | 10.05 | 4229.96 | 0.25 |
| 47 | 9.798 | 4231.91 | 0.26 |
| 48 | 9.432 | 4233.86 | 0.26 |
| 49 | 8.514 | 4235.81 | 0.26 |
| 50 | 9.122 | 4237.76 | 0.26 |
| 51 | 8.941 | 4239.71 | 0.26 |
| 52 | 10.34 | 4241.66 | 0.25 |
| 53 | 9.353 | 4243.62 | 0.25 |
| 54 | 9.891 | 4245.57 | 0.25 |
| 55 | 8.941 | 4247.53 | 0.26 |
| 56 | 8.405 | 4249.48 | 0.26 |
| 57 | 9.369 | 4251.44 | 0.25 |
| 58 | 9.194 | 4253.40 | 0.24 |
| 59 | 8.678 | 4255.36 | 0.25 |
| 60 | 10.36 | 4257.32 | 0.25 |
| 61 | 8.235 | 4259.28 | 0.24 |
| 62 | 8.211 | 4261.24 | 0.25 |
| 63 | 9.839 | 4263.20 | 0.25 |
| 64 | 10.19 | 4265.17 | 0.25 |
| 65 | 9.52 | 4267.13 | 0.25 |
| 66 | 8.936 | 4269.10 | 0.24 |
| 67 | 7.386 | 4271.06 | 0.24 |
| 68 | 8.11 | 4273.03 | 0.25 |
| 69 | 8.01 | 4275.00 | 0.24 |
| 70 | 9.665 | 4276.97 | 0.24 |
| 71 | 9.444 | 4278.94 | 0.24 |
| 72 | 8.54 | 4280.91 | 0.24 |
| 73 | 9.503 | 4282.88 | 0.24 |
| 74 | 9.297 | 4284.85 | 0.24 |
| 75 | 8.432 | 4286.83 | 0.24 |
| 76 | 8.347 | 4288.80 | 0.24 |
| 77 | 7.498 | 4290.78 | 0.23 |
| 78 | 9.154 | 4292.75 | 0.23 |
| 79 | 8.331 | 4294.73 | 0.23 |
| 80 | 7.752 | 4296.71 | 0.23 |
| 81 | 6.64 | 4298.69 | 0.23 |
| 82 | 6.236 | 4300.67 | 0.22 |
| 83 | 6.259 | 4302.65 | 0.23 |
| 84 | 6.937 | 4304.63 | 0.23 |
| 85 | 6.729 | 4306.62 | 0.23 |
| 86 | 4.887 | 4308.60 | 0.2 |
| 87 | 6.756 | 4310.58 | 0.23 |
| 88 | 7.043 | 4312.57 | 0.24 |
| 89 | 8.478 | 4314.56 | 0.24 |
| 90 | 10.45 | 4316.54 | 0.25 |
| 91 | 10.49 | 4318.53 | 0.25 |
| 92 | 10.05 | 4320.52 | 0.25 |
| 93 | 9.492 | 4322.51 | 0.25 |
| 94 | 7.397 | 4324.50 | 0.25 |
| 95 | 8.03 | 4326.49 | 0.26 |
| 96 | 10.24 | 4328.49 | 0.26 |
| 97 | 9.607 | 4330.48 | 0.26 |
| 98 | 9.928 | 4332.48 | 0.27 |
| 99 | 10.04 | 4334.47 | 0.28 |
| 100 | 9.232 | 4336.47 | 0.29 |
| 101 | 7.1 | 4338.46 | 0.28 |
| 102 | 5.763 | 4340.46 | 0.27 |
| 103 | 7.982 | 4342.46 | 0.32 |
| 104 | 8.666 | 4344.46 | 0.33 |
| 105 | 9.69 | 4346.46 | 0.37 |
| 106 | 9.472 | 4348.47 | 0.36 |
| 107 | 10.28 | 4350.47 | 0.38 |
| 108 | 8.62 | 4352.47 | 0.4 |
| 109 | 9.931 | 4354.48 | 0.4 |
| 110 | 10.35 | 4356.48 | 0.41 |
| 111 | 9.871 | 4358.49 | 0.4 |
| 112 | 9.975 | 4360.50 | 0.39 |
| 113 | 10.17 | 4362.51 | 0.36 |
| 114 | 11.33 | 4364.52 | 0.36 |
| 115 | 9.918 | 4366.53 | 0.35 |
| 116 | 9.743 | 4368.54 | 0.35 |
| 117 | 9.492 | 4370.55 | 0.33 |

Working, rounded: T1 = 1.9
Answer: 0.29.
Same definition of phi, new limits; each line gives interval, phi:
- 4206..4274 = 0.44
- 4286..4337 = 0.61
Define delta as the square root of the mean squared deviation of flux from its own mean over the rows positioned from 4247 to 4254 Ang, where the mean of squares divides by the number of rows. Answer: 0.36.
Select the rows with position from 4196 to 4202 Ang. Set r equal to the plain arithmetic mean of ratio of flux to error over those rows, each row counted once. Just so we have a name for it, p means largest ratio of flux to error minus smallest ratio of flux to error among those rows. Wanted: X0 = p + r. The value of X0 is 37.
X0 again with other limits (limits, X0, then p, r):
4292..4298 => 43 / 6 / 37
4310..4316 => 37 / 6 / 31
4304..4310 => 34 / 6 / 28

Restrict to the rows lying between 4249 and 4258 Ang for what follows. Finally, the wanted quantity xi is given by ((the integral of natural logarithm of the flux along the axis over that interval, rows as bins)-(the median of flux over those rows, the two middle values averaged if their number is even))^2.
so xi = 116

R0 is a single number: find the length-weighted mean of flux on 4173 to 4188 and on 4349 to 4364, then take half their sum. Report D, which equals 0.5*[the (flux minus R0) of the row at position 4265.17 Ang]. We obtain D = 0.3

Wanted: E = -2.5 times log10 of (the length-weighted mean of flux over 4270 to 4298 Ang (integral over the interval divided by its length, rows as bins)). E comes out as -2.33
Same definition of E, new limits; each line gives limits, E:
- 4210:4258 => -2.41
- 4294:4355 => -2.30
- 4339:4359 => -2.39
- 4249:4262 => -2.38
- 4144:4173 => -2.48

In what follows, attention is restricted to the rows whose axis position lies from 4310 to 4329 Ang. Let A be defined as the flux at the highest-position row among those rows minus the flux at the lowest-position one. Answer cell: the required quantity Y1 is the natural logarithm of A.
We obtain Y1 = 1.2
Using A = 3.5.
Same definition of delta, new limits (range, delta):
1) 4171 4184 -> 0.49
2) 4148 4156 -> 0.35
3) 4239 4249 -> 0.55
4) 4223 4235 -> 1.39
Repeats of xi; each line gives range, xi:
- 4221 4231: 156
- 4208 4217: 111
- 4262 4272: 158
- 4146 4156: 169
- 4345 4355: 165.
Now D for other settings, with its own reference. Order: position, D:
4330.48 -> 0.0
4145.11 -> -0.2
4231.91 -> 0.1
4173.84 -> -0.6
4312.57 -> -1.3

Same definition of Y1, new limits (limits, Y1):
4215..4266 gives 0.3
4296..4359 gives 0.8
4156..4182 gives -1.1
